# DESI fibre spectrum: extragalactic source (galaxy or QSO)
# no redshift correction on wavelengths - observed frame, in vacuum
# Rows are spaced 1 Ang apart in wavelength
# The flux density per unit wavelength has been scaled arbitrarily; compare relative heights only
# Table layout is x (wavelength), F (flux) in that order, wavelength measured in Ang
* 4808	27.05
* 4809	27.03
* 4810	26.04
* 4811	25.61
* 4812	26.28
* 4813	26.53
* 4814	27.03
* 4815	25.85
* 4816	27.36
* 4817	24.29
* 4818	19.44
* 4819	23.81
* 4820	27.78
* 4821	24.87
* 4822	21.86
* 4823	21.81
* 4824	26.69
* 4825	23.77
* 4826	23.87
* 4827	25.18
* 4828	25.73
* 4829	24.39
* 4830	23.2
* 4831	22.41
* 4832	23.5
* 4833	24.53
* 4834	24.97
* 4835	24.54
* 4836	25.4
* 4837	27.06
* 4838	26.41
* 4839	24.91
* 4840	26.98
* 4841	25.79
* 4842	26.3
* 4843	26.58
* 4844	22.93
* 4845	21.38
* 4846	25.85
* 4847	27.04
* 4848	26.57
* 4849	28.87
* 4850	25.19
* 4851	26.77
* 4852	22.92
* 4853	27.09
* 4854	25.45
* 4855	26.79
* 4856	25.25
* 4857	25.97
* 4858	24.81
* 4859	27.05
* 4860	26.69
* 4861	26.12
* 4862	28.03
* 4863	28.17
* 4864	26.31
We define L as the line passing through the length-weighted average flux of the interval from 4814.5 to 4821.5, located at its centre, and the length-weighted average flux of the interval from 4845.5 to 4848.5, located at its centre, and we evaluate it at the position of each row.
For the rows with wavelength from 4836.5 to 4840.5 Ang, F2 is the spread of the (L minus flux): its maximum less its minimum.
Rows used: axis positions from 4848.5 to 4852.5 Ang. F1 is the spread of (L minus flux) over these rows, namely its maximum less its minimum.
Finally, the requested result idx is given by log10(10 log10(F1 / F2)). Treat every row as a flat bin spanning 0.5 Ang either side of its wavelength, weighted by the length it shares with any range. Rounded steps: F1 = 6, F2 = 2.27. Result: 0.64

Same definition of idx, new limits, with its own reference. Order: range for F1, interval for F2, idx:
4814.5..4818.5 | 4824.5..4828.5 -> 0.82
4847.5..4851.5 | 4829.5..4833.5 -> 0.43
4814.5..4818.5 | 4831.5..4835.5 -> 0.89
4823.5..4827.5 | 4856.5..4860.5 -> 0.13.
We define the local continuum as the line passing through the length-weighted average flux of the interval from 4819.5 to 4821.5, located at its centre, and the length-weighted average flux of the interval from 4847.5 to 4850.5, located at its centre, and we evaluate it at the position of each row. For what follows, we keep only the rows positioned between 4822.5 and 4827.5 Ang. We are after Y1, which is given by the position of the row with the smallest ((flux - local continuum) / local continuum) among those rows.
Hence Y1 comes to 4823 Ang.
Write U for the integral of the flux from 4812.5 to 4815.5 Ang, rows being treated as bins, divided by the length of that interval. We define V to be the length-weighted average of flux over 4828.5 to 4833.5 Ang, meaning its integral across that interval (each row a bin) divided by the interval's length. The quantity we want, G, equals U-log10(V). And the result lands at 25.1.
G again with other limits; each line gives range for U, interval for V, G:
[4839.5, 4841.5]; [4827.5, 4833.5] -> 25.0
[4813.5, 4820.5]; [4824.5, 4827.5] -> 23.7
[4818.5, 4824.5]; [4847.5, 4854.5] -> 23.1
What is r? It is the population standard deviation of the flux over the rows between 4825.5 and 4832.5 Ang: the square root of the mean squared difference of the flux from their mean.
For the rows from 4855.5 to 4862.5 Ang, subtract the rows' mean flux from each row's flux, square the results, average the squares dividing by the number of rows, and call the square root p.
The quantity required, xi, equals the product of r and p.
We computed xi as 1.1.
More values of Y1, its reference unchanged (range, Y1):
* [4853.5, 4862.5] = 4858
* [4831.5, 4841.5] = 4832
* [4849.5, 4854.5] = 4852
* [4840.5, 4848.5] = 4845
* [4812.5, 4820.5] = 4818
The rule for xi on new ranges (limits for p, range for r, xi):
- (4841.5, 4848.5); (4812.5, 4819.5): 5.1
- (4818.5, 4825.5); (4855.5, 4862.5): 2.1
